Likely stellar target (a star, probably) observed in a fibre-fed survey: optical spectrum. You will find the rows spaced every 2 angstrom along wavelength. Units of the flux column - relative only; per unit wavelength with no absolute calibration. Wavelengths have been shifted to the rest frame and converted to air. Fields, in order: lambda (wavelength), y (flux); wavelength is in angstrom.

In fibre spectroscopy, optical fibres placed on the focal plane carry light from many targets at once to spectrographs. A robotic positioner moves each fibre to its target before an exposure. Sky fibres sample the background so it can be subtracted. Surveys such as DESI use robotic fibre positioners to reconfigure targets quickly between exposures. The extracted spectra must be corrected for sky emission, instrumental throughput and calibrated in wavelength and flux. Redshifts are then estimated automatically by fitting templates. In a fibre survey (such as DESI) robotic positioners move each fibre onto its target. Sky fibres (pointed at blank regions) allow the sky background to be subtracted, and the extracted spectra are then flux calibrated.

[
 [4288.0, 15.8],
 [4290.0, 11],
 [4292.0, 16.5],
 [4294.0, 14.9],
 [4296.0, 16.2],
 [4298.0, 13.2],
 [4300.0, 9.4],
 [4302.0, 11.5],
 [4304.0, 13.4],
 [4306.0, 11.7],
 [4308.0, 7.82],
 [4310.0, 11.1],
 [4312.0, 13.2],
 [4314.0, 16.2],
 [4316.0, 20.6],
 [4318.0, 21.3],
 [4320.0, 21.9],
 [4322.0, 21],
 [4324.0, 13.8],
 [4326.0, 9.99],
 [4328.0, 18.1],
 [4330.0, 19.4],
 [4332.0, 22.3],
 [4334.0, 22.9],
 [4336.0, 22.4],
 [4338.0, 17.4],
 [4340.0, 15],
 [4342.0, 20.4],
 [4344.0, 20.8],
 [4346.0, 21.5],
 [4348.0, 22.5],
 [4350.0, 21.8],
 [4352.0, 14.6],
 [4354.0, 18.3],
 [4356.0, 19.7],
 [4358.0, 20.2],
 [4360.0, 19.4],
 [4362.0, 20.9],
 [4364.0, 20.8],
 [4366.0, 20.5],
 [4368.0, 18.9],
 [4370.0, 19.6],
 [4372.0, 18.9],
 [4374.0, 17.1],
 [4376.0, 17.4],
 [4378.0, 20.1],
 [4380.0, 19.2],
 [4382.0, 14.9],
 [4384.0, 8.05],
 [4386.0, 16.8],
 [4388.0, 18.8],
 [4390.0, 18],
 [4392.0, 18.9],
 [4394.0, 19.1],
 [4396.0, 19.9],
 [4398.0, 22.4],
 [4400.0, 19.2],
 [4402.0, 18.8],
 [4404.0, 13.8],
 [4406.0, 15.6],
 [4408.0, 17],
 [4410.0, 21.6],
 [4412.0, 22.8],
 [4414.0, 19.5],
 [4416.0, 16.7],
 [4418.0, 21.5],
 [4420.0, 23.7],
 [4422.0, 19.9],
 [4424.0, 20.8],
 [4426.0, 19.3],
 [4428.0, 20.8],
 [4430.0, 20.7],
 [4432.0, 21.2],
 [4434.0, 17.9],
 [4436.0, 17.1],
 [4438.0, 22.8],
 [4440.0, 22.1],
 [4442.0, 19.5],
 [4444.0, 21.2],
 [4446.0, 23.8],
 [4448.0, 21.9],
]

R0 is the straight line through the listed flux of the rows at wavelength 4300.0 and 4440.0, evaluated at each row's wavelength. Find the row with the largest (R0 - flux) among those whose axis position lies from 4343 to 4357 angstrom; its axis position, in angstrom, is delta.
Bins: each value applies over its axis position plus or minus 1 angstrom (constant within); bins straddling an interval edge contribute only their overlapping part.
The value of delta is 4352.0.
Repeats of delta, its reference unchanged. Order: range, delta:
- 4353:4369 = 4368.0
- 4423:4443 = 4436.0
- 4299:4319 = 4308.0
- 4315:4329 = 4326.0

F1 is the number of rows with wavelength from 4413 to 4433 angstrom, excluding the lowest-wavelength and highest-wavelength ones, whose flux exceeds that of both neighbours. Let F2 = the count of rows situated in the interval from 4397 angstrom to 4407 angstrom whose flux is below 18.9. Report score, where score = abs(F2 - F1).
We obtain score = 0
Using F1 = 3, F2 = 3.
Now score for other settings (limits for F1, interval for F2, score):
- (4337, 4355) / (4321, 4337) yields 2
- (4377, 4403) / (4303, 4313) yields 3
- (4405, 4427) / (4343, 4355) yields 1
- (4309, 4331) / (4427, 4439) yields 1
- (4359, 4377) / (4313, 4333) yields 2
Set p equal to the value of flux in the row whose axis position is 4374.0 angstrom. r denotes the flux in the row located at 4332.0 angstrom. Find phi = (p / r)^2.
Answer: 0.6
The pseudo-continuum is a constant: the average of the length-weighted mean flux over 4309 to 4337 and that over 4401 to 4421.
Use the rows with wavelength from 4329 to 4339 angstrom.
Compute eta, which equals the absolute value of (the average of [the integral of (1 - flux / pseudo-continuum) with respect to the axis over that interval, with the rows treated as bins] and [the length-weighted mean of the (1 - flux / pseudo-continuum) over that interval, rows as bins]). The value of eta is 0.66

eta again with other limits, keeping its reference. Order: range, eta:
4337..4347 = 0.12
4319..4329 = 0.49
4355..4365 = 0.46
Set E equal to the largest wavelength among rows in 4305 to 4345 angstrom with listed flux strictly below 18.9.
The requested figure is 4340.0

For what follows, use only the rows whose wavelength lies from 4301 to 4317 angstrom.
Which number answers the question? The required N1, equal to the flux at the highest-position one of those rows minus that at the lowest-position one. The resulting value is 9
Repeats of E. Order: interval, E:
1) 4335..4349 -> 4340.0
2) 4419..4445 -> 4436.0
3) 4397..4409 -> 4408.0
